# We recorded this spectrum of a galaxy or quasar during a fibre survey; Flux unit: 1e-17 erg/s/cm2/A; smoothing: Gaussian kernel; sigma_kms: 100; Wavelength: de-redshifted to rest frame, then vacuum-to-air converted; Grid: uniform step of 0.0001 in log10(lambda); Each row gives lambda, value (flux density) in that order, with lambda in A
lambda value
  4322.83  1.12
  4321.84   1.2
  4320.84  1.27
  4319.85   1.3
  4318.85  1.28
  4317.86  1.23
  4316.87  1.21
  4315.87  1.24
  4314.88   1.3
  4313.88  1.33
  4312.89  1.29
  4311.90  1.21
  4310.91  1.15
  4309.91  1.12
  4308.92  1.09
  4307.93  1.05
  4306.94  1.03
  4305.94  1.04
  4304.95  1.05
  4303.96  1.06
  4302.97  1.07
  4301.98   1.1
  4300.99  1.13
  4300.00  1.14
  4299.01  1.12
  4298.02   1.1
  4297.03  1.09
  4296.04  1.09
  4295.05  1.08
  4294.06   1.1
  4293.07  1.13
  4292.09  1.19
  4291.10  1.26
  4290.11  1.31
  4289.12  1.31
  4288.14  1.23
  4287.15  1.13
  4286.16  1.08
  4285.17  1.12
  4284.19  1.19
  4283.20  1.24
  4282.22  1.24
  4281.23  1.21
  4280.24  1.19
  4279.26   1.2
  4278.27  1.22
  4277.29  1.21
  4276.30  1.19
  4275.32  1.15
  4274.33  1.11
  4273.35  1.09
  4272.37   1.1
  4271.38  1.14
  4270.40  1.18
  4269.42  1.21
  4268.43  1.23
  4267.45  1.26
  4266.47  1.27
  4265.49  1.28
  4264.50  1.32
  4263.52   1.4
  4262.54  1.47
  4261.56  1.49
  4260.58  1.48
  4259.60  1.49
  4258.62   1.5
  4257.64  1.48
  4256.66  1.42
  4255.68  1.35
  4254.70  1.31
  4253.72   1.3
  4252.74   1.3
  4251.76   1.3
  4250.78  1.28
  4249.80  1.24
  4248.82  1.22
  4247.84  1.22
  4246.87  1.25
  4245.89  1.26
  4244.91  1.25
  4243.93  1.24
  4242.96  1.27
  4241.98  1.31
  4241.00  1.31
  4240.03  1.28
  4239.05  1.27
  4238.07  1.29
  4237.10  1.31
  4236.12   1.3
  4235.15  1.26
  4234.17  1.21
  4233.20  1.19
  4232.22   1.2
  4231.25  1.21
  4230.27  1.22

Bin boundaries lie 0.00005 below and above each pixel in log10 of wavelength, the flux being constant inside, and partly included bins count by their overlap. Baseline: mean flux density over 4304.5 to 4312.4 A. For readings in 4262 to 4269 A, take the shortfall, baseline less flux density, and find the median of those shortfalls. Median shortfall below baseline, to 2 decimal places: -0.19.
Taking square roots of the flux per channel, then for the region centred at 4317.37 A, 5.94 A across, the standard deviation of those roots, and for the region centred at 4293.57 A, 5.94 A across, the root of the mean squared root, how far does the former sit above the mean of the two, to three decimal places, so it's -0.526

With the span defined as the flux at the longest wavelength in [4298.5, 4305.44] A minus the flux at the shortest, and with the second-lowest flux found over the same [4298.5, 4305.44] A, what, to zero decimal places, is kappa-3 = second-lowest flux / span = -15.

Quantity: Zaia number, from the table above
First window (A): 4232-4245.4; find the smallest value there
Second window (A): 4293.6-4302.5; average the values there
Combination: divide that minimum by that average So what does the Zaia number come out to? 1.08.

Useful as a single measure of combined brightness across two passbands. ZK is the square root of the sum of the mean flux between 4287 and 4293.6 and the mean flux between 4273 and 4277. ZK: 1.54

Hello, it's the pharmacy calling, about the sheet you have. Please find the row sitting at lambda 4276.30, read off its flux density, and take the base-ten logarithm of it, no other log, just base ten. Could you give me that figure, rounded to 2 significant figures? 0.076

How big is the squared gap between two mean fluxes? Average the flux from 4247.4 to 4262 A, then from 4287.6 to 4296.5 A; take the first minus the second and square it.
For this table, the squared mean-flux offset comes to 0.029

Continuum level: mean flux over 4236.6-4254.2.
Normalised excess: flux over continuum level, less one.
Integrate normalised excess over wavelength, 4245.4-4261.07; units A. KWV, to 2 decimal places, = 0.81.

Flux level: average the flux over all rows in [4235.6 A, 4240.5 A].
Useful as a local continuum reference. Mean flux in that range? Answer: 1.29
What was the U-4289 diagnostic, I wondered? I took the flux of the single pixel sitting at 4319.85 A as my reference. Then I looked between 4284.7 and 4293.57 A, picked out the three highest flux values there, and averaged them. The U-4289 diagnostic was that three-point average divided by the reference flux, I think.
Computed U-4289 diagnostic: 0.99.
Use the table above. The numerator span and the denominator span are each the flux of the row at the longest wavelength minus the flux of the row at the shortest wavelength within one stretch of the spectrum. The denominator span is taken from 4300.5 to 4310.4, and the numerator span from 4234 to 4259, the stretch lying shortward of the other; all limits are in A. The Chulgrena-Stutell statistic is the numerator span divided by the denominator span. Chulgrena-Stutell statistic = -29.0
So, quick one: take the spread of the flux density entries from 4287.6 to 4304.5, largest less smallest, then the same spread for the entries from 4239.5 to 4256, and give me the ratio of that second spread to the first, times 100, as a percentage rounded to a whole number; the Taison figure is 52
